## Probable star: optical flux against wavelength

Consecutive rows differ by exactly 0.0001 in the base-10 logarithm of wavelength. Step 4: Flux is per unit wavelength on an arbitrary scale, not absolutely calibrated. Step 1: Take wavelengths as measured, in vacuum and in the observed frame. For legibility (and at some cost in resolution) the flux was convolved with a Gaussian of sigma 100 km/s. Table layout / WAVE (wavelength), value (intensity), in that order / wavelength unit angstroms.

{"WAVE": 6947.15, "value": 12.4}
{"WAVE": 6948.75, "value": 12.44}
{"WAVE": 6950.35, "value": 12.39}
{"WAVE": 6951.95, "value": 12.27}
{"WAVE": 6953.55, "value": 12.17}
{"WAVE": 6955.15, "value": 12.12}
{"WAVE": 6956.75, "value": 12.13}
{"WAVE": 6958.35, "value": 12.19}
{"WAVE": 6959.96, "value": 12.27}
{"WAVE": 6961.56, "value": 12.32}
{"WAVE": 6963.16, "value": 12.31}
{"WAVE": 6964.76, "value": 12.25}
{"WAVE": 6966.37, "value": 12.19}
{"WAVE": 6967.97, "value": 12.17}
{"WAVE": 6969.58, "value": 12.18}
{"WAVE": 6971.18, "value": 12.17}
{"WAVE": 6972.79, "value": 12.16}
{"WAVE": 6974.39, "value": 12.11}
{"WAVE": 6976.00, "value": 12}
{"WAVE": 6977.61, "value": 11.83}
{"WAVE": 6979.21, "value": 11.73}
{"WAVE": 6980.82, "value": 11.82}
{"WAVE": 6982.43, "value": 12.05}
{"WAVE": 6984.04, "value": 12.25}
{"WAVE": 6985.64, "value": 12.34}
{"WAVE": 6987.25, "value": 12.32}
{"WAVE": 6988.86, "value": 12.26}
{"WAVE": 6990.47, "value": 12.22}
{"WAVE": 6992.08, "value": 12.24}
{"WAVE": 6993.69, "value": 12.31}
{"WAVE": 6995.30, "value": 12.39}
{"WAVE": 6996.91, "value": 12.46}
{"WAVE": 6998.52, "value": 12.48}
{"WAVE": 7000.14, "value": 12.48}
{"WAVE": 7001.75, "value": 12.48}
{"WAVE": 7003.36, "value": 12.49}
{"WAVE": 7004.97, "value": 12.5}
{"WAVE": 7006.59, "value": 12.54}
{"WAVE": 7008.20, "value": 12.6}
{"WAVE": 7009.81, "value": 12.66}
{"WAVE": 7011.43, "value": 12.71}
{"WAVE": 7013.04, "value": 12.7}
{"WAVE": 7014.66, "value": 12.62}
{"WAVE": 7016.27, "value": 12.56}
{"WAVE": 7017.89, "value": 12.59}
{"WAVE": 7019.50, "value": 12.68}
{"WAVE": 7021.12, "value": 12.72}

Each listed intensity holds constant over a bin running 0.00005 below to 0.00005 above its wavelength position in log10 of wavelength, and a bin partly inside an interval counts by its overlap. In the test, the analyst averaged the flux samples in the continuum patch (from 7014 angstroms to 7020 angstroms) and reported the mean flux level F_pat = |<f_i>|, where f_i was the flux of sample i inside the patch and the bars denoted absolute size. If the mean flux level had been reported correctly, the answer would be 12.6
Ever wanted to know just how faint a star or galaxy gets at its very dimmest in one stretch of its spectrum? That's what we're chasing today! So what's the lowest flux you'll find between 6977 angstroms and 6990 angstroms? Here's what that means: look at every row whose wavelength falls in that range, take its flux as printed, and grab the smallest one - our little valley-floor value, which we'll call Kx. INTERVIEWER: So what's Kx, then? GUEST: 11.73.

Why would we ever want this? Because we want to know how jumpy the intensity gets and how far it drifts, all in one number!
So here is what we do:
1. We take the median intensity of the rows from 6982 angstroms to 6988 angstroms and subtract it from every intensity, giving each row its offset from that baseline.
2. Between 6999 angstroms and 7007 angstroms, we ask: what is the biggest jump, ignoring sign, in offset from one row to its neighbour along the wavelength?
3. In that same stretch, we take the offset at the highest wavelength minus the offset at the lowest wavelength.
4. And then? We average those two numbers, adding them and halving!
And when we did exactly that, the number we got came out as 0.05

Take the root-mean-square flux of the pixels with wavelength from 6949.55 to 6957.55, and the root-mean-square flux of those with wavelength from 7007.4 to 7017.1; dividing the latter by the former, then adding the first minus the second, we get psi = 0.61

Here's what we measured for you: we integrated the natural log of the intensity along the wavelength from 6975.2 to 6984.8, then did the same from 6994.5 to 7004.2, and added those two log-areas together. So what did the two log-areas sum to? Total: 48.3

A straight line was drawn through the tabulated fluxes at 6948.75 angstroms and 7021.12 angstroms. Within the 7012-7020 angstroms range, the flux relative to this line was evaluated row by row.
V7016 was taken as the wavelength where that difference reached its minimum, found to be 7016.27 angstroms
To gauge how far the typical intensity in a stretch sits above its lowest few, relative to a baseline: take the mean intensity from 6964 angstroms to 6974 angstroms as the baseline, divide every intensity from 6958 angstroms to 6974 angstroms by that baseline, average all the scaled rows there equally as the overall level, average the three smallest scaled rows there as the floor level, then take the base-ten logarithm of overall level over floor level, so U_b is 0.0019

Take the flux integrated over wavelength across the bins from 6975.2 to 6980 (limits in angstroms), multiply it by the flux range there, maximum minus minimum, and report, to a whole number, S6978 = 15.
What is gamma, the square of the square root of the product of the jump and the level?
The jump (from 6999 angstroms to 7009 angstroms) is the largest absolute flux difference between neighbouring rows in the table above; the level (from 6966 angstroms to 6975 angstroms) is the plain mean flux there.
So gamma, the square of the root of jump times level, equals 0.73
